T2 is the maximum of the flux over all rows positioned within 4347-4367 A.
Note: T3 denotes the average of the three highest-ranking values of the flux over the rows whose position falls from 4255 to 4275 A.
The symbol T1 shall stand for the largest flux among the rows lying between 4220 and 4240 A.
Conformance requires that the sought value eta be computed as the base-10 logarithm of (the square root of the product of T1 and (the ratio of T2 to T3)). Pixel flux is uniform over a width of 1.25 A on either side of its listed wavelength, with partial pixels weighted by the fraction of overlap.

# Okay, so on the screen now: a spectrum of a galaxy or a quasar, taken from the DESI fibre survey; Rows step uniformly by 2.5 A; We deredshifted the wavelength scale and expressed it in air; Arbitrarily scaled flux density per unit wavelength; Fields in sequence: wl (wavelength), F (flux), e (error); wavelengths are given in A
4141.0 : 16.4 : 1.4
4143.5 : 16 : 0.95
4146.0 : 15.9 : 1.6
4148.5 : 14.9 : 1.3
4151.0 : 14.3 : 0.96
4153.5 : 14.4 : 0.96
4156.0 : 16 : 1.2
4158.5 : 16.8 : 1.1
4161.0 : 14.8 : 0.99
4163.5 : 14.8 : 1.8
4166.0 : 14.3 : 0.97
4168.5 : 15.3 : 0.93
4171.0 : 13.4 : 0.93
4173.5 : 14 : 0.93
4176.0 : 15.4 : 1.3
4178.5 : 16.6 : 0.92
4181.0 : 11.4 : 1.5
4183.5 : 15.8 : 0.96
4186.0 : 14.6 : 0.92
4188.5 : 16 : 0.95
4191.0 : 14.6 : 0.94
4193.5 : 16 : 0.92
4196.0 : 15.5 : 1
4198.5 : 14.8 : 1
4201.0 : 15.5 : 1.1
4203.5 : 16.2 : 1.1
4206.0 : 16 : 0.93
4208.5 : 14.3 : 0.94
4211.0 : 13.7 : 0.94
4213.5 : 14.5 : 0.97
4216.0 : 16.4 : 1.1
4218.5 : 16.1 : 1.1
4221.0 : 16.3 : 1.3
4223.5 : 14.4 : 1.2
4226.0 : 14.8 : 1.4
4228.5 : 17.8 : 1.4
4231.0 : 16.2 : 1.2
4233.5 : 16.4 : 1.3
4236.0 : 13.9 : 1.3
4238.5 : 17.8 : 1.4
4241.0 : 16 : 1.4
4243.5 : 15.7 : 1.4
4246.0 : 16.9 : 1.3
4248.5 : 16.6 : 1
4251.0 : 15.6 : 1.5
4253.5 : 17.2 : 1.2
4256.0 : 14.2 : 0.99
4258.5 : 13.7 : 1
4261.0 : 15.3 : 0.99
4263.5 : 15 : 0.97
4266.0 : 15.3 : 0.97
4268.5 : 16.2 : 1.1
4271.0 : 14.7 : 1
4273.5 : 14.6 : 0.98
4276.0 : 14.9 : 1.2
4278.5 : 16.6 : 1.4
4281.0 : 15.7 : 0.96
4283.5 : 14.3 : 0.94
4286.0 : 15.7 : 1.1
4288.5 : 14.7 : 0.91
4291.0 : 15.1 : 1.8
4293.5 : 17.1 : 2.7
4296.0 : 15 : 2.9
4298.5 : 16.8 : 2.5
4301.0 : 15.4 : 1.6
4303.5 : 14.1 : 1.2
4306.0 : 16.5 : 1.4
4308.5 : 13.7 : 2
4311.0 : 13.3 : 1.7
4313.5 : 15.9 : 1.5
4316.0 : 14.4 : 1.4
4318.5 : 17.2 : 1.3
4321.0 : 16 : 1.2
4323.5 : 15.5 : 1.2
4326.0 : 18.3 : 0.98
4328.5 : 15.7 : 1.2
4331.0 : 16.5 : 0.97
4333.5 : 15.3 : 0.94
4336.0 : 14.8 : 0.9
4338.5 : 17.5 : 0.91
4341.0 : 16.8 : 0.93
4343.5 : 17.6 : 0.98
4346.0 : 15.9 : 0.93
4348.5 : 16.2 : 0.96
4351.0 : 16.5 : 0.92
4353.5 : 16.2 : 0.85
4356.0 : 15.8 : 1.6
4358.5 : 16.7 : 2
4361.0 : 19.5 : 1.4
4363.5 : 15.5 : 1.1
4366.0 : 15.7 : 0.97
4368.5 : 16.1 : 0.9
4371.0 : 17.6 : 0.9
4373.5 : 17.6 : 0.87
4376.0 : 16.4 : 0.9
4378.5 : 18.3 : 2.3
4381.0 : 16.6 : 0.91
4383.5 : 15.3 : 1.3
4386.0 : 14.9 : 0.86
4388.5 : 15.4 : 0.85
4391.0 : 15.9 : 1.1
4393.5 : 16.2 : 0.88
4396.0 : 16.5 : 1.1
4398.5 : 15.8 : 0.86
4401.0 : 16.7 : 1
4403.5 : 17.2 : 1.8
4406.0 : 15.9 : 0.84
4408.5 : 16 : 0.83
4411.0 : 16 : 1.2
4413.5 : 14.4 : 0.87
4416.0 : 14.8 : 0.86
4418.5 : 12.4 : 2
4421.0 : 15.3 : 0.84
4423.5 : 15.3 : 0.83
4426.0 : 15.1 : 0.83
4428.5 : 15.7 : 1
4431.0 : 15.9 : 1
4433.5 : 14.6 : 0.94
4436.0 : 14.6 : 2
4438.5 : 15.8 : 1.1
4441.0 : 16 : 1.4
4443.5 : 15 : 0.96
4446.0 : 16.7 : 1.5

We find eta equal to 0.674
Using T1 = 17.8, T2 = 19.5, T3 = 15.6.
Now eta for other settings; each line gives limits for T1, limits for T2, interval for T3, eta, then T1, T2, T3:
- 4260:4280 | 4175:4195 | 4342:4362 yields 0.593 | 16.6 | 16.6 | 17.9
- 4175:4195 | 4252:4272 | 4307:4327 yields 0.610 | 16.6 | 17.2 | 17.2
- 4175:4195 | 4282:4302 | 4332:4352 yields 0.608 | 16.6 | 17.1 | 17.3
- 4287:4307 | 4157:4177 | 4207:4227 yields 0.624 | 17.1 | 16.8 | 16.3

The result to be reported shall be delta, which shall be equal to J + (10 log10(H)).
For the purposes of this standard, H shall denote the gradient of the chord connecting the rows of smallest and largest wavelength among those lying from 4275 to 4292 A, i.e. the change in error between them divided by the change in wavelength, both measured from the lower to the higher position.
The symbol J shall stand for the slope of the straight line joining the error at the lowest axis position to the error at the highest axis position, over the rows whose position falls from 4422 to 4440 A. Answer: -14.0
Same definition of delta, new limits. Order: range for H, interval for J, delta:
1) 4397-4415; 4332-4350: -31.8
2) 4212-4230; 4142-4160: -15.4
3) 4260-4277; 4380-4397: -18.5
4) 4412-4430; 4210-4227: -20.6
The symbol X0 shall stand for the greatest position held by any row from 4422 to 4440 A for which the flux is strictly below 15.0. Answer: 4436.0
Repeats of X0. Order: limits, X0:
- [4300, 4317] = 4316.0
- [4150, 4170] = 4166.0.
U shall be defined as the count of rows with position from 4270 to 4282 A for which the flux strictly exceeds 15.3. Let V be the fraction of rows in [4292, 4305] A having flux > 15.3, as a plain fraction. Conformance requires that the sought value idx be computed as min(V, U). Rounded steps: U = 2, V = 0.6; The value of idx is 0.60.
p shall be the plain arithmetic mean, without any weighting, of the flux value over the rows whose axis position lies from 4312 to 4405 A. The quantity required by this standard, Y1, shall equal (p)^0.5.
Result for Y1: 4.05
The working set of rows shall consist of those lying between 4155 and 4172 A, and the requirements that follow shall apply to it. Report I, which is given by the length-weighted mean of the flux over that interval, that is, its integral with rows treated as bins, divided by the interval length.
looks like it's 15.1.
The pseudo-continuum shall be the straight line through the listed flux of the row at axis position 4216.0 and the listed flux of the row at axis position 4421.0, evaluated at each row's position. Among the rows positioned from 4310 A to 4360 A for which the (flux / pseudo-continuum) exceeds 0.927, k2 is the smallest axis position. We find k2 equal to 4313.5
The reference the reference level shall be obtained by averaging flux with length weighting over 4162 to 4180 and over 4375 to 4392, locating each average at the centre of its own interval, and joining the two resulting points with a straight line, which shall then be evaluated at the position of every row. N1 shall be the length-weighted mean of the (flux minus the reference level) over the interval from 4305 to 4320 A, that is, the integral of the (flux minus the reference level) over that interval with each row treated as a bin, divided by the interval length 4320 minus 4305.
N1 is -0.5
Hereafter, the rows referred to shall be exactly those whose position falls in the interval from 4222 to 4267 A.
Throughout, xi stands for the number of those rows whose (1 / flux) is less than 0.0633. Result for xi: 8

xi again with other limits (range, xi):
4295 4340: 8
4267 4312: 5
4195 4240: 9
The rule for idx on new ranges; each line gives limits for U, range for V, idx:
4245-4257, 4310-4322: 0.60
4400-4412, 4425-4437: 0.40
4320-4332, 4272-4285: 0.40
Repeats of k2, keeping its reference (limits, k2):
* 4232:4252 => 4233.5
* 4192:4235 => 4193.5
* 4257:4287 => 4261.0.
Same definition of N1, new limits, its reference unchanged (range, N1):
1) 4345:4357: 0.2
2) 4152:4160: 1.0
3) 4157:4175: 0.0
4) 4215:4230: 0.9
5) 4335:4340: 0.4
